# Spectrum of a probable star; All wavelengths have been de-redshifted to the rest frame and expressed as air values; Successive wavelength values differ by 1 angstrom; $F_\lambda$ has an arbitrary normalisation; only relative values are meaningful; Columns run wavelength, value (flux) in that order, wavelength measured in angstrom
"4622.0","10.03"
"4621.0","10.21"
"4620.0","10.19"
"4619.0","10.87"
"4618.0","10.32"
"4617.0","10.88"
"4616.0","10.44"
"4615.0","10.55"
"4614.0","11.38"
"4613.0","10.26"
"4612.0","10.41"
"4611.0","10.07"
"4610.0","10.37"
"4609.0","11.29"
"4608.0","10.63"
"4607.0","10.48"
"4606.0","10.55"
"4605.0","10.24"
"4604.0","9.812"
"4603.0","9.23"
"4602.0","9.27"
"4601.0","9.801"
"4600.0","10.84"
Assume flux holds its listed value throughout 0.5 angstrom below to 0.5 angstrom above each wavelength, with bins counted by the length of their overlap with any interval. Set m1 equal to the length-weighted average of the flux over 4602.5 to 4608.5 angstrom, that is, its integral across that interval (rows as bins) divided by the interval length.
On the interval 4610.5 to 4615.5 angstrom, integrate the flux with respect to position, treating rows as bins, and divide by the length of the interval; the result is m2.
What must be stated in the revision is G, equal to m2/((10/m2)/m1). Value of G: 113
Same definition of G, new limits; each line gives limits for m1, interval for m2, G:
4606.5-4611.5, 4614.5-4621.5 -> 116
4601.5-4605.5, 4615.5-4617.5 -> 110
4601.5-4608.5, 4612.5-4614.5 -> 117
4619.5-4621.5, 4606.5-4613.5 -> 112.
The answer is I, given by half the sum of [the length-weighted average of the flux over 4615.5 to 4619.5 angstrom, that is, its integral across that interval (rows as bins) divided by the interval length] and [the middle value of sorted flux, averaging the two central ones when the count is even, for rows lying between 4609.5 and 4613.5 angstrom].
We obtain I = 10.5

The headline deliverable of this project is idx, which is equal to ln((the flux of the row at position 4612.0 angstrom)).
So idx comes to 2.34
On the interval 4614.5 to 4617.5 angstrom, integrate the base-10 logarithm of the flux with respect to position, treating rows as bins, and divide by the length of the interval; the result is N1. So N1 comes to 1.03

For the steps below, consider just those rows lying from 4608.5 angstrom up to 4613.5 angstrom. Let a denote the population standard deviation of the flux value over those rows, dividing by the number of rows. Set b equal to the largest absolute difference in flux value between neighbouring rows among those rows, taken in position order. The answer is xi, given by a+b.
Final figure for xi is 1.34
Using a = 0.422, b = 0.92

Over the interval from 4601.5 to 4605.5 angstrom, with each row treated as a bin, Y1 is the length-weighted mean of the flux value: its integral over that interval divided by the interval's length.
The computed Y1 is 9.64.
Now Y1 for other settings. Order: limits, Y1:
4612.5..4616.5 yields 10.66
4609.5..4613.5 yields 10.28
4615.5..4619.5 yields 10.63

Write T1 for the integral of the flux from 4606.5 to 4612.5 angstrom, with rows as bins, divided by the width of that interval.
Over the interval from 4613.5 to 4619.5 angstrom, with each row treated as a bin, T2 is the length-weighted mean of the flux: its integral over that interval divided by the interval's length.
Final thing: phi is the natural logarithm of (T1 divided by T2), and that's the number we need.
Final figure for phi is -0.02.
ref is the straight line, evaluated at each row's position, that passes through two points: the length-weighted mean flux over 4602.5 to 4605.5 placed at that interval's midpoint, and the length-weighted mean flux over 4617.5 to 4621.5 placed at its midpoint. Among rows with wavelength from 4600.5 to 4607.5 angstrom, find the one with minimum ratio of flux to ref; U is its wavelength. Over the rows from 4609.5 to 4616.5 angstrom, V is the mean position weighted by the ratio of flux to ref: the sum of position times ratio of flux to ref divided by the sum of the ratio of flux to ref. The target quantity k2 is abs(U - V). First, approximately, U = 4603.0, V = 4613.0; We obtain 10.0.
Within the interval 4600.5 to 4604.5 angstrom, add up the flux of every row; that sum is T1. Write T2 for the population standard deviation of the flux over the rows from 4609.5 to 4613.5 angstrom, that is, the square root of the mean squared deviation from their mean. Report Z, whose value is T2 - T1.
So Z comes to -38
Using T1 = 38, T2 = 0.13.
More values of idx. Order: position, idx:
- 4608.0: 2.36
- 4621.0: 2.32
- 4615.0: 2.36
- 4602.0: 2.23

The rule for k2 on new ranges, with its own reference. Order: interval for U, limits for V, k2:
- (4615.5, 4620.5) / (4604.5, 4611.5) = 12.0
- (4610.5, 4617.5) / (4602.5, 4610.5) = 4.4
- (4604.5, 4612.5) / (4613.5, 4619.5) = 5.5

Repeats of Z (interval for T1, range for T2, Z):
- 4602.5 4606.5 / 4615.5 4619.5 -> -40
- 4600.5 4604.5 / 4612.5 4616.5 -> -38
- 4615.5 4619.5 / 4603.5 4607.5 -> -42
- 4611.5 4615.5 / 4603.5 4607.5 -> -42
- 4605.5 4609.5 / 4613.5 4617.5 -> -43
